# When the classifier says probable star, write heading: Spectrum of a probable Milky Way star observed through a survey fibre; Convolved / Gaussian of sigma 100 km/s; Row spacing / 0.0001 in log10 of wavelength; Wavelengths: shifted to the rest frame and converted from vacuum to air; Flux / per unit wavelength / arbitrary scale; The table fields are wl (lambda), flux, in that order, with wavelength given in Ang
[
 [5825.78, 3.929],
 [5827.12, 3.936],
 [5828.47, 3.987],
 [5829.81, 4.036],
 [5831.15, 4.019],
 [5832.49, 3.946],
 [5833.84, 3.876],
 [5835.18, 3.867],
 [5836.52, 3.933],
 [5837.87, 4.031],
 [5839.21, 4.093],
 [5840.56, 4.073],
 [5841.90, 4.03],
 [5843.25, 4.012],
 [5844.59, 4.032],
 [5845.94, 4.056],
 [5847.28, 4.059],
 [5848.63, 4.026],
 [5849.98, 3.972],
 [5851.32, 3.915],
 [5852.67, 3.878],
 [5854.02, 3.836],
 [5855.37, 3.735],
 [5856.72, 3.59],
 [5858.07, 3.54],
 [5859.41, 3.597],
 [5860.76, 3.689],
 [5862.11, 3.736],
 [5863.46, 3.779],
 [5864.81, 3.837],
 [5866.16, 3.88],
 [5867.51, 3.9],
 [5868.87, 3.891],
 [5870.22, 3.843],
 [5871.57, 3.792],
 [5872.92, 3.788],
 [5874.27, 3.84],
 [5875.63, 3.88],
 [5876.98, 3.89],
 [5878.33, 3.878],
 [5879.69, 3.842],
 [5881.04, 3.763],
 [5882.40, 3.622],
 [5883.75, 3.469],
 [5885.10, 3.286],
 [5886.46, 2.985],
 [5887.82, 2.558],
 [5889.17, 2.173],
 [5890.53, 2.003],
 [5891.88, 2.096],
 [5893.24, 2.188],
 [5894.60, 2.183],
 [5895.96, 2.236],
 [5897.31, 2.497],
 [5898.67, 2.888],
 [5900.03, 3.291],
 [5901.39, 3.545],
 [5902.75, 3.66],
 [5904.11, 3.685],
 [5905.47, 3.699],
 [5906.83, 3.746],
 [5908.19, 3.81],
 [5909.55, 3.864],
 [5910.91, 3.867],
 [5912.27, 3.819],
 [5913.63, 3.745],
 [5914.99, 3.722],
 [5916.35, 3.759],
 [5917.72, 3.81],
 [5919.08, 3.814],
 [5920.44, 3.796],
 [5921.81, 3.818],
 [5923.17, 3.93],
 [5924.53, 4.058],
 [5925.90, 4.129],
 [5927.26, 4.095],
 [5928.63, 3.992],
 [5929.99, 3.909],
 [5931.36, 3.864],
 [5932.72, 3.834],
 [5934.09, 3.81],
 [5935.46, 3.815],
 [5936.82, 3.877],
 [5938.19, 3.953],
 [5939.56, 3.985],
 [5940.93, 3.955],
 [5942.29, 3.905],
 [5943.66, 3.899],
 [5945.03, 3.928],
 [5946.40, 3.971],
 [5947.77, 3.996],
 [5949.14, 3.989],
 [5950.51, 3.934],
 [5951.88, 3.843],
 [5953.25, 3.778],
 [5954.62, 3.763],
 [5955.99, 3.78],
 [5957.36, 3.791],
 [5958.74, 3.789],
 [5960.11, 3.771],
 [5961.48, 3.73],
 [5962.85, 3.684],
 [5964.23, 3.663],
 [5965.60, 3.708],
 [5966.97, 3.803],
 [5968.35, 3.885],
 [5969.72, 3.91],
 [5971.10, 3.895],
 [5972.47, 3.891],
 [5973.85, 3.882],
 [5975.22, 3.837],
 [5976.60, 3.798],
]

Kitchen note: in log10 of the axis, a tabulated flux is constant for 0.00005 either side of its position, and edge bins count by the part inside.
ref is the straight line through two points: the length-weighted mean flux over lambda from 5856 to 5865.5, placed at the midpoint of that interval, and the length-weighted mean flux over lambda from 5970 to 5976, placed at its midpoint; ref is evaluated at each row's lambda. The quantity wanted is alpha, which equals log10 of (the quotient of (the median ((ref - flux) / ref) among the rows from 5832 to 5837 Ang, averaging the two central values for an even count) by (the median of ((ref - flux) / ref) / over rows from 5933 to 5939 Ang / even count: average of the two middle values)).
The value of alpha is 0.9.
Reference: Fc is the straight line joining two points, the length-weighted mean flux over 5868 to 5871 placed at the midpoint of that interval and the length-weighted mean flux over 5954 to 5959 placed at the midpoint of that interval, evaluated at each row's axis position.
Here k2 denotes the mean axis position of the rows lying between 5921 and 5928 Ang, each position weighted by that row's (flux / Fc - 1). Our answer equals 5925.6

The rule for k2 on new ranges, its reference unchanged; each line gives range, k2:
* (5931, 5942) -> 5938.0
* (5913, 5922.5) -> 5915.0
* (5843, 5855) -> 5846.4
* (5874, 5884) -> 5883.6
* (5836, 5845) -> 5840.9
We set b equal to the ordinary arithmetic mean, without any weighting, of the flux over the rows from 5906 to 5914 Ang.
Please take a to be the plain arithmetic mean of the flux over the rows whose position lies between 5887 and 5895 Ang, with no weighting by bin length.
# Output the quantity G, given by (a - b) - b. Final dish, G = -5.4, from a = 2.20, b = 3.81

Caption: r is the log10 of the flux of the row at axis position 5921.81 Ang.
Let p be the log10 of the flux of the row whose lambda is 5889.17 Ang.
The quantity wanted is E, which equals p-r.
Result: -0.245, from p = 0.34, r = 0.582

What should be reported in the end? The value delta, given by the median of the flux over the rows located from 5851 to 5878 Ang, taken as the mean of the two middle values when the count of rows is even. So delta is 3.84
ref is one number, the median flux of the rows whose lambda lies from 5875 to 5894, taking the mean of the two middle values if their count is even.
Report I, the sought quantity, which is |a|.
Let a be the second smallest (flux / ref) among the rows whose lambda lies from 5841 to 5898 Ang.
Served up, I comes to 0.62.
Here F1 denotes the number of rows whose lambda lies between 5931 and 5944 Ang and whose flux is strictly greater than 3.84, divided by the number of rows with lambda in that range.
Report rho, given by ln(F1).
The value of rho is -0.4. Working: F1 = 0.7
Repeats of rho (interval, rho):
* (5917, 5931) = -0.5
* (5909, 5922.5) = -1.6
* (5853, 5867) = -2.3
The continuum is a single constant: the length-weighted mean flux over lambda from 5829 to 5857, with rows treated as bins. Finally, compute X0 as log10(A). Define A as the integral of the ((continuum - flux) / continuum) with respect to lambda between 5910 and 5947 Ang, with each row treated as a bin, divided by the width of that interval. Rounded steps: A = 0.017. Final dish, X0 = -1.77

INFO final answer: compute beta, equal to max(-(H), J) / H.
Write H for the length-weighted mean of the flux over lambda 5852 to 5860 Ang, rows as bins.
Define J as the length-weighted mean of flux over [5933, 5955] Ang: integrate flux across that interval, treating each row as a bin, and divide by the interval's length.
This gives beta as 1.05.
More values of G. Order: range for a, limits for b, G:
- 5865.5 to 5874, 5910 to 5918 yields -3.7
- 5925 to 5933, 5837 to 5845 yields -4.1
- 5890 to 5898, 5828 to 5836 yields -5.7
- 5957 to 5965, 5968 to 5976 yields -4.0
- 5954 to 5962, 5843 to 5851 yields -4.3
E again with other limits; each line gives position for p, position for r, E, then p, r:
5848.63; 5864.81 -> 0.021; 0.60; 0.584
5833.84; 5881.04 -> 0.013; 0.59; 0.576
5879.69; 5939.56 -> -0.016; 0.58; 0.600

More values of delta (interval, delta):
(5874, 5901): 3.14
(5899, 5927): 3.80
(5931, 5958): 3.89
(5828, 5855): 4.02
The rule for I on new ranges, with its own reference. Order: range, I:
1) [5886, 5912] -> 0.62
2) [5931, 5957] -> 1.12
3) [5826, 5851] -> 1.15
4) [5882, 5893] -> 0.62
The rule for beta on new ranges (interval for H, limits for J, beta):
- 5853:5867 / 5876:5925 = 0.90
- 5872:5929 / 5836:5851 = 1.17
